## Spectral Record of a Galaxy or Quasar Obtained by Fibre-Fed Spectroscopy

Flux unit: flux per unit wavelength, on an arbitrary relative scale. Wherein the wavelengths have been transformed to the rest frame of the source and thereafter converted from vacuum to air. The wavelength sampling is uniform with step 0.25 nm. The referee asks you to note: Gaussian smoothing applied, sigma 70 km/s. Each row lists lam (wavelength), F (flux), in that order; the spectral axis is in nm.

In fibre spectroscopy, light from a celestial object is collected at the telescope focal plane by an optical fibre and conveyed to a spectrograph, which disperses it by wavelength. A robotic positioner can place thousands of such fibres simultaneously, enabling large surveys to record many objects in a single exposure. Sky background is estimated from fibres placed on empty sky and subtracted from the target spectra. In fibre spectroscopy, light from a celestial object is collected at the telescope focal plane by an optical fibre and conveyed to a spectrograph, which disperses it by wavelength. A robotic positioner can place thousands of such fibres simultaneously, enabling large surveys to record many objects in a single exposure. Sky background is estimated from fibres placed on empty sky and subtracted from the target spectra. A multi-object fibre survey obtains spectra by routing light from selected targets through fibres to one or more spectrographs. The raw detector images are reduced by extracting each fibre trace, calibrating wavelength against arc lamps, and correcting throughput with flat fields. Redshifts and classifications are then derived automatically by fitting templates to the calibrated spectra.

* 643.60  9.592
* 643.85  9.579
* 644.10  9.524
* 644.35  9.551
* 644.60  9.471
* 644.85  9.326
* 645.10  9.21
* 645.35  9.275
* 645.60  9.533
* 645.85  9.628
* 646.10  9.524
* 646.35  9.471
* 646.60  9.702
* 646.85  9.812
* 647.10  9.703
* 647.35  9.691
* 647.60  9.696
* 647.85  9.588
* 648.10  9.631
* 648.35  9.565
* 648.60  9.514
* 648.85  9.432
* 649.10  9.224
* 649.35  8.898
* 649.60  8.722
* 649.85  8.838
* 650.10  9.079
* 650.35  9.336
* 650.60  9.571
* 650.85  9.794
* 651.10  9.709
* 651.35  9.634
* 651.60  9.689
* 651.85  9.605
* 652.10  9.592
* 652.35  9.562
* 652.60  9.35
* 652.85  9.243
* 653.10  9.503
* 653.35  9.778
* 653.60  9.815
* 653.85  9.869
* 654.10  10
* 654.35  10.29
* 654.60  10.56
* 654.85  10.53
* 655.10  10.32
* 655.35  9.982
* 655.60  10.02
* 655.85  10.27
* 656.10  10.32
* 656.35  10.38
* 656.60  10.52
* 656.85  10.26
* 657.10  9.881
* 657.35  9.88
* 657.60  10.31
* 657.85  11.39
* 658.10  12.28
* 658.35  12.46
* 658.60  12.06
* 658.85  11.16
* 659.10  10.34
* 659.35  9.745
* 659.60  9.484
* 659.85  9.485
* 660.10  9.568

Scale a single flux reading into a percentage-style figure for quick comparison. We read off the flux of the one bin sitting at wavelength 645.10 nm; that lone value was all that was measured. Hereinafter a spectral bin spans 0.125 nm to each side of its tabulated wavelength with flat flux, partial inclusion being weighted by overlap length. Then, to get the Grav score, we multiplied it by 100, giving 921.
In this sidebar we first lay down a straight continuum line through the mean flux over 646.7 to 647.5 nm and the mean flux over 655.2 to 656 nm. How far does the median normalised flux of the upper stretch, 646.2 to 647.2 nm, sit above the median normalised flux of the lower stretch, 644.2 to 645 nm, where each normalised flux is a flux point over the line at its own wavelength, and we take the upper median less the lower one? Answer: 0.014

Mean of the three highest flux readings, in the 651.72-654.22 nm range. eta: 9.9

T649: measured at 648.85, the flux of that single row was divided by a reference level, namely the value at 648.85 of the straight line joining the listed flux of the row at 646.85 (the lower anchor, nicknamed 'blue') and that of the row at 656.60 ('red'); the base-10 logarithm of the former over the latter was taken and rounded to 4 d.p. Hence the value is -0.0235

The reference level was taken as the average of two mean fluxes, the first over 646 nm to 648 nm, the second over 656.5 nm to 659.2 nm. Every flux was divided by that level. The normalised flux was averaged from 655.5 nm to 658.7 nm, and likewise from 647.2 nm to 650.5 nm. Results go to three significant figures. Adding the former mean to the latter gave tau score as 1.95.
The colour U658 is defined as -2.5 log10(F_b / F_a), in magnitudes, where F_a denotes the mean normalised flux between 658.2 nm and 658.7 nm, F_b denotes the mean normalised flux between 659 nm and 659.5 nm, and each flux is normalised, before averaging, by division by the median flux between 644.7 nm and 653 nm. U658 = 0.22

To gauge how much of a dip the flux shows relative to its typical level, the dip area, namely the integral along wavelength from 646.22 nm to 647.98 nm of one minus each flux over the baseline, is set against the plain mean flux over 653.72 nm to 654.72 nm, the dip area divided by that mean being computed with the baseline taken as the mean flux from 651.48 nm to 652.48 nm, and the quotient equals -0.0010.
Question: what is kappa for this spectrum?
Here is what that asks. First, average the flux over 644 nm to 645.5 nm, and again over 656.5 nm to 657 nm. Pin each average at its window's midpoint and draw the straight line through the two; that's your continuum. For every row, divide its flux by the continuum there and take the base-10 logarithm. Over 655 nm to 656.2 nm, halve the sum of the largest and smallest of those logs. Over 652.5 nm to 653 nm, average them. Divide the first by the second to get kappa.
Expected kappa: 0.1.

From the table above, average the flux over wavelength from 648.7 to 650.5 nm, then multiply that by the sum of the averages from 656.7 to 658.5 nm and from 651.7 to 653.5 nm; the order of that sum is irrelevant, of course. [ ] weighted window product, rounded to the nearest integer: 186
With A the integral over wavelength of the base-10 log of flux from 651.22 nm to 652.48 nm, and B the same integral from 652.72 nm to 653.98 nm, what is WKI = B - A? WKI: 0.001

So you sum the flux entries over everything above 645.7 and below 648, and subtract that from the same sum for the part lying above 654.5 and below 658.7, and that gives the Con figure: 95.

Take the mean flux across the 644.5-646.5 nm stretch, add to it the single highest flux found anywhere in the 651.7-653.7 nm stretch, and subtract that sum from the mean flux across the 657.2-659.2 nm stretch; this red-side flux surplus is -8.0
